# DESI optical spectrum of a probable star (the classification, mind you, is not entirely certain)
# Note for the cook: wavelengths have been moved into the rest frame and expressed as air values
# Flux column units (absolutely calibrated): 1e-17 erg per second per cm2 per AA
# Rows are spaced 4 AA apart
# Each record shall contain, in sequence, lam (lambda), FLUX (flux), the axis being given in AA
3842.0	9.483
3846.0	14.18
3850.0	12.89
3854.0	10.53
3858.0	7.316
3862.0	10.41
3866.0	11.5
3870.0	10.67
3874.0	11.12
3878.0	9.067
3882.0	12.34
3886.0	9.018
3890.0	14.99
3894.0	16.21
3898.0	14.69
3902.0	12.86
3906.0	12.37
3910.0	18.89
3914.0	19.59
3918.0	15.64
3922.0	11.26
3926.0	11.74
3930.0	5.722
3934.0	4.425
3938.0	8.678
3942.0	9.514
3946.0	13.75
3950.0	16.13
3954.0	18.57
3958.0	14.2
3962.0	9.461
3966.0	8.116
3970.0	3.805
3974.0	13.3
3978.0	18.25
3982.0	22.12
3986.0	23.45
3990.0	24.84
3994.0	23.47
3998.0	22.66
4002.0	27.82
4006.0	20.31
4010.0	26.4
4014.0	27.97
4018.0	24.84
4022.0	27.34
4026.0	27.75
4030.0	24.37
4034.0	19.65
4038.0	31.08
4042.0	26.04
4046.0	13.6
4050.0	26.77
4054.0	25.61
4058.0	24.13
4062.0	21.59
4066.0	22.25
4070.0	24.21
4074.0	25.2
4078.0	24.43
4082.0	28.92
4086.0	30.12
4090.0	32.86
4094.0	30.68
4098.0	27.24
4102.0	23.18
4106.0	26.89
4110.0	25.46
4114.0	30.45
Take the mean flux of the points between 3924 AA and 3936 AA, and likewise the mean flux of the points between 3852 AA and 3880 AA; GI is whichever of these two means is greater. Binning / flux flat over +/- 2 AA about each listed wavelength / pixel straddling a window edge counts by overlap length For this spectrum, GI 10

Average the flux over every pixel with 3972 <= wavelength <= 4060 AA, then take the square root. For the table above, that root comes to 4.9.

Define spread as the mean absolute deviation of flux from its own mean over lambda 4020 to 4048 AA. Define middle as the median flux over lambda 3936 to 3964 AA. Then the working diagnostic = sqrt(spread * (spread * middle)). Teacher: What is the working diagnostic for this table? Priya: 16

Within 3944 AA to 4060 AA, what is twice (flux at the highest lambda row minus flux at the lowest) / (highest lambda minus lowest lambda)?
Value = 0.19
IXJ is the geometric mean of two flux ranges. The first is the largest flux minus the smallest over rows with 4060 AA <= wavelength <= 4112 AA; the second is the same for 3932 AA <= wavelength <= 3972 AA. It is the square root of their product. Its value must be 12.9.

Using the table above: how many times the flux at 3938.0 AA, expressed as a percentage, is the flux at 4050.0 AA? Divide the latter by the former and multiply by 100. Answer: 308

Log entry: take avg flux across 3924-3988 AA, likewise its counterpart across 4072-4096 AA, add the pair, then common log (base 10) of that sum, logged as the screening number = 1.616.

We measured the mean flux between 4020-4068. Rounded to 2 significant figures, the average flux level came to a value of 24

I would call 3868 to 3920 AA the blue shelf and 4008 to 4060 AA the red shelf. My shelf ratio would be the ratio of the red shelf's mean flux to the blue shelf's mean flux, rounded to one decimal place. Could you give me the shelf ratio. 1.8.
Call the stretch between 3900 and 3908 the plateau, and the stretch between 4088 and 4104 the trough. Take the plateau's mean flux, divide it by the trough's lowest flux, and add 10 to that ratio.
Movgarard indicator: 10.5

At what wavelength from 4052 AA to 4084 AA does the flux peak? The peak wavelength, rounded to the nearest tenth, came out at 4082.0 AA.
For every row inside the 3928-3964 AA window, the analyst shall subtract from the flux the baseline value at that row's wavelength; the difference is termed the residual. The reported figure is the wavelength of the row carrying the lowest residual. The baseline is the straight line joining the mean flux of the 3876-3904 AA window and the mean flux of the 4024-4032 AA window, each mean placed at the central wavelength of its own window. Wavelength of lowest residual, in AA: 3934.0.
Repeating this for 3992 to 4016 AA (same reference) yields 4006.0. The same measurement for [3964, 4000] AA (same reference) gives 3970.0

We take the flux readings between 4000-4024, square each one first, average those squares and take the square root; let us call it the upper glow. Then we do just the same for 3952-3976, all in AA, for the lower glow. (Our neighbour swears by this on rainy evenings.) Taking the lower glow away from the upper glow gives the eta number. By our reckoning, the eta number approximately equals 14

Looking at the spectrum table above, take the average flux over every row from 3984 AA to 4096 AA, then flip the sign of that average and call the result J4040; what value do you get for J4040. -25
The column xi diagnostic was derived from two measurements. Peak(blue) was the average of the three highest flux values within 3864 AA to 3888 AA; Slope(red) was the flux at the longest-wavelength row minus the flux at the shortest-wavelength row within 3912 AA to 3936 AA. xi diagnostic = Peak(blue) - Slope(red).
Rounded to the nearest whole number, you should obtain 27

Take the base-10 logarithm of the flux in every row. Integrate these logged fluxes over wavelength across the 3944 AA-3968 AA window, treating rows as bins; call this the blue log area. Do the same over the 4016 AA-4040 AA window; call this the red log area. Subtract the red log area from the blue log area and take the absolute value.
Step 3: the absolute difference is 7.2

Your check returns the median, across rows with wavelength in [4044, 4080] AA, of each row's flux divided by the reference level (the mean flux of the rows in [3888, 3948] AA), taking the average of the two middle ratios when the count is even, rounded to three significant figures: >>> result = 1.91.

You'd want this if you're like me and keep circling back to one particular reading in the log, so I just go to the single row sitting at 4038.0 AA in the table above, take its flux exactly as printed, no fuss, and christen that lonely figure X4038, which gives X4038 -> 31.08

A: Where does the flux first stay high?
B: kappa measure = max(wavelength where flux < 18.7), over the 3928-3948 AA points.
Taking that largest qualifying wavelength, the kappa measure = 3946.0 AA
